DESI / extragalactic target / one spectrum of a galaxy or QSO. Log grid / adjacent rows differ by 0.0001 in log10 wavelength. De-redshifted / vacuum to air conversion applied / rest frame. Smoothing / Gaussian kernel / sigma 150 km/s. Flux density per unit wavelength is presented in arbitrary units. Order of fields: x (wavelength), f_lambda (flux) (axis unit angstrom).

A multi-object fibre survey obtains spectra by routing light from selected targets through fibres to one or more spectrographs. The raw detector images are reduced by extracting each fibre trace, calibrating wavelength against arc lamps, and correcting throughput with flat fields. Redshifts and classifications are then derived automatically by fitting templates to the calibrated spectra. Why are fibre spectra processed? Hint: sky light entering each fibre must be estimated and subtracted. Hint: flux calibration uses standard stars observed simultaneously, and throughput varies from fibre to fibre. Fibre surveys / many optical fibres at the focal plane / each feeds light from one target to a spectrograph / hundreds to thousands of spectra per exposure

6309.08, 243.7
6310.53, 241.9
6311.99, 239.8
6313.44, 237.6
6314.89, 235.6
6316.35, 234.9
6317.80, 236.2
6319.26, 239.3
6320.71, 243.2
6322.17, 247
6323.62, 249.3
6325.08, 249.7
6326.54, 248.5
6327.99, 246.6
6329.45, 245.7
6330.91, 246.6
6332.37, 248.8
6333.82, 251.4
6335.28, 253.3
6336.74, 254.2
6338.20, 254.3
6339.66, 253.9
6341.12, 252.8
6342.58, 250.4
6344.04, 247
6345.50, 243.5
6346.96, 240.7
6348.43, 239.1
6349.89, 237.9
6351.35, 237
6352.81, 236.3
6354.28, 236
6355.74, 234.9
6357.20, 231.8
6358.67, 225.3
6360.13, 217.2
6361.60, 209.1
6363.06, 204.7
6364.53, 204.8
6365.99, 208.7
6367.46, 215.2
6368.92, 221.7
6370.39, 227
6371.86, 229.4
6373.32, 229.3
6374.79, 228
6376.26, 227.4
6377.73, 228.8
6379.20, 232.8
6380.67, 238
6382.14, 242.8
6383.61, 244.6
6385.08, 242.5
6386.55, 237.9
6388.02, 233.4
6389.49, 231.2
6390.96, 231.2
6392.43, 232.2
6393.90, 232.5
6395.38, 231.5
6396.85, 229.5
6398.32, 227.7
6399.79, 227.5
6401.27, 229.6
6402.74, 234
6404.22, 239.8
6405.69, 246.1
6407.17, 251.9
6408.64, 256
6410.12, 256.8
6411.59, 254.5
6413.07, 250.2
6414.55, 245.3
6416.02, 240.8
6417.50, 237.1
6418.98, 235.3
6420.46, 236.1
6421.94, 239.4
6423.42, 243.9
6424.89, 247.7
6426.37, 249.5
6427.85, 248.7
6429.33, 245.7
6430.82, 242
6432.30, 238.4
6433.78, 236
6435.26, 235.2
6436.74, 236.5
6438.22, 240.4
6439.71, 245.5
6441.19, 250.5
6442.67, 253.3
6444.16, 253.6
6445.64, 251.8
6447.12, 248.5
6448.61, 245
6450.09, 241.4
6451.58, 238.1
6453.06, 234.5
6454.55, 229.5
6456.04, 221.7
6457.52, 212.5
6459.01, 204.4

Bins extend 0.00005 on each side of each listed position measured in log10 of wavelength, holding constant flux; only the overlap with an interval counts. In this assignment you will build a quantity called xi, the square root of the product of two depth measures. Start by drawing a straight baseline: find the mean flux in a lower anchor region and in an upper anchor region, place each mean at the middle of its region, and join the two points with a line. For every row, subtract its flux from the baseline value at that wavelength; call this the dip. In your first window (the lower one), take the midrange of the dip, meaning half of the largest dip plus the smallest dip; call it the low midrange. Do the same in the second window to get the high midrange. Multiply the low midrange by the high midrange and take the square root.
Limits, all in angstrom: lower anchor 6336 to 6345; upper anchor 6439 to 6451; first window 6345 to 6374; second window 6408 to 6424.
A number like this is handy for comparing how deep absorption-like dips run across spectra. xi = 10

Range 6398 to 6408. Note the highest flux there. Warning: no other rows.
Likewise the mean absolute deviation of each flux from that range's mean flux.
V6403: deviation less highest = -244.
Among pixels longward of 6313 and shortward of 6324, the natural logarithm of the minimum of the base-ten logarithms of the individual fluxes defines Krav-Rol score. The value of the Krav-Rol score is 0.863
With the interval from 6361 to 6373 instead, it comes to 0.838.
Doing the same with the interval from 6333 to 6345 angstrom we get 0.872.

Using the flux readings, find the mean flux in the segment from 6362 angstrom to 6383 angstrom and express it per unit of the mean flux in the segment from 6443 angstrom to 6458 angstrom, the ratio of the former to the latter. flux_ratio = 0.94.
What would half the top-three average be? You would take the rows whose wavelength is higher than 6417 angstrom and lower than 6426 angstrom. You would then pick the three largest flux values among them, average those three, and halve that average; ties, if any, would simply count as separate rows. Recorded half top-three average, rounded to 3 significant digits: 122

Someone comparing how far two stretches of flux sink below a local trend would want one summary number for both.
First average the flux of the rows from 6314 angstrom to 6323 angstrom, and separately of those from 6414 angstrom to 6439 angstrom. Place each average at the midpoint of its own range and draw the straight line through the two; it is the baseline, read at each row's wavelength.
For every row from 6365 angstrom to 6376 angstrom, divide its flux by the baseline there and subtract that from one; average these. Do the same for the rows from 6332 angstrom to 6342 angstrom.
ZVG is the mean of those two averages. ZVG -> 0.01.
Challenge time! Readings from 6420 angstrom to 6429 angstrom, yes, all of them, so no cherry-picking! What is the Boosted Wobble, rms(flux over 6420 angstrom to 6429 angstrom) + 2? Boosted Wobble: 246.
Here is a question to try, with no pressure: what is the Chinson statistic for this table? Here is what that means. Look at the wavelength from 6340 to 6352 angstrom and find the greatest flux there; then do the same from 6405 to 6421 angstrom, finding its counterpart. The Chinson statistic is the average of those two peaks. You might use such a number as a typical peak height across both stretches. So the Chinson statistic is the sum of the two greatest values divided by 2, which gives 255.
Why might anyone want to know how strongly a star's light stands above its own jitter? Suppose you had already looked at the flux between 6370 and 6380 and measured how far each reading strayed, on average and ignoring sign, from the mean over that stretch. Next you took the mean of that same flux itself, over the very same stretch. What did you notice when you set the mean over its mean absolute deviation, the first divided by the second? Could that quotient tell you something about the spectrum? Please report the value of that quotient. 173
